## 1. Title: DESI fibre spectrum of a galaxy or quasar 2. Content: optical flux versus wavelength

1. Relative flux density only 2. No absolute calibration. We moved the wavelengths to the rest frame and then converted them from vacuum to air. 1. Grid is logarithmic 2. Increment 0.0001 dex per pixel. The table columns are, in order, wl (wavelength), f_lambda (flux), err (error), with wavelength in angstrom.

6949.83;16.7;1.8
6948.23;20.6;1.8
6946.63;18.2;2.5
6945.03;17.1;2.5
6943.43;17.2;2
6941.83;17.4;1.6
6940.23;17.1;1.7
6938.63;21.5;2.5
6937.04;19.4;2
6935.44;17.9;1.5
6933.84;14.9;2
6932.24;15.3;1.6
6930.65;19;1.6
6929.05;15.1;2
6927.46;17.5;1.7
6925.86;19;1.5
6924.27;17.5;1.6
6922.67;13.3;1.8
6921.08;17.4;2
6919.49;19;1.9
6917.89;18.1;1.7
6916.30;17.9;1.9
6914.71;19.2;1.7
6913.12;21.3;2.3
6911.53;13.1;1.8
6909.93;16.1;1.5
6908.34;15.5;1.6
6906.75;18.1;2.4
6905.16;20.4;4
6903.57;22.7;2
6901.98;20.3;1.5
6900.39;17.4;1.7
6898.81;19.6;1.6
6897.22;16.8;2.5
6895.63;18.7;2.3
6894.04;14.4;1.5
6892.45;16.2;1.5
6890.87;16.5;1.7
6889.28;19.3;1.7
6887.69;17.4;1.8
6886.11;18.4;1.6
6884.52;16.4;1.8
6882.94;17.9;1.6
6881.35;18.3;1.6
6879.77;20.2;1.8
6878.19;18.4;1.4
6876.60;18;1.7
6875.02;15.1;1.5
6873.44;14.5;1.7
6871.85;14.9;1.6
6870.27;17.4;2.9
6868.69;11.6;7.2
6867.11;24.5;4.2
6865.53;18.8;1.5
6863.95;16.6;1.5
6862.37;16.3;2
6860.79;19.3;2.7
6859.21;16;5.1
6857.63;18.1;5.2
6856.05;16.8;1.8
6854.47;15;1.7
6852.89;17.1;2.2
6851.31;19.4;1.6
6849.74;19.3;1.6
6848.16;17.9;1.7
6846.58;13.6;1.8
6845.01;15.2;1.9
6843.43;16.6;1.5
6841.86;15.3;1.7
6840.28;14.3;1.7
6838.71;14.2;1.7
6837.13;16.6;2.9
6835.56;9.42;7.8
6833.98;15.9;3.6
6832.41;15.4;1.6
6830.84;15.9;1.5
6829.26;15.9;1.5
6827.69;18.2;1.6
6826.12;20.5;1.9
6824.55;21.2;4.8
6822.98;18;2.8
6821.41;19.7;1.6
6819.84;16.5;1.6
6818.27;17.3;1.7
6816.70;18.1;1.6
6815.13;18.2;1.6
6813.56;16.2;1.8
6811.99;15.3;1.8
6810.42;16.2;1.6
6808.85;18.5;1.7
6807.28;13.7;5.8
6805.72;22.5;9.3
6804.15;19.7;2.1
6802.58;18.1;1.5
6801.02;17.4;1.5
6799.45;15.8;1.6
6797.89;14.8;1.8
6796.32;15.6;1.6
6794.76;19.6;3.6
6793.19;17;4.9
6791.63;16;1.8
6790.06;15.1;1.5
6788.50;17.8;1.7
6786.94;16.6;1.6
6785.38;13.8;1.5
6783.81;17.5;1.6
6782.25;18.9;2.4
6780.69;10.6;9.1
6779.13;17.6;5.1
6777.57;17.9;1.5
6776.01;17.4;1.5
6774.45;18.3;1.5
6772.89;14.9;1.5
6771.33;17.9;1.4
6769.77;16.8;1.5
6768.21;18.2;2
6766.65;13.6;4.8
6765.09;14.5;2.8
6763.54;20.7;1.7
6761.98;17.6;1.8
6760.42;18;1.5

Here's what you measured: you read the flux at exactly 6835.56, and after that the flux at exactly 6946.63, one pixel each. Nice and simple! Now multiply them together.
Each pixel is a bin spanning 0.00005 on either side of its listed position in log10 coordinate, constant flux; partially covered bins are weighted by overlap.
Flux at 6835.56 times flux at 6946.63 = 171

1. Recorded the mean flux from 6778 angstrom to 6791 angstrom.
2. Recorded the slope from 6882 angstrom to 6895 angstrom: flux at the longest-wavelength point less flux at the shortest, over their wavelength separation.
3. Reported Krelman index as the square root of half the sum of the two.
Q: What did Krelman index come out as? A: 2.80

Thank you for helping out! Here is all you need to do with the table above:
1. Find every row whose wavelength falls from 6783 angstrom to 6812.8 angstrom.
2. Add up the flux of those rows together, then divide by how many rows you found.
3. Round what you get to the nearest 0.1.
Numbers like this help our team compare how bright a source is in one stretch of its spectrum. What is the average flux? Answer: 16.9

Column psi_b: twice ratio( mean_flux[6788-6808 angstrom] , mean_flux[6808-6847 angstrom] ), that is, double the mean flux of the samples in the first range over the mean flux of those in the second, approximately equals 2.08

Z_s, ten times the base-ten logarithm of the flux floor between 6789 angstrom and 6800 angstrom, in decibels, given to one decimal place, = 11.7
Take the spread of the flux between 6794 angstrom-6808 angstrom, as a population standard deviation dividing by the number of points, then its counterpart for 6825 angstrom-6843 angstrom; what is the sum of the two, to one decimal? 5.2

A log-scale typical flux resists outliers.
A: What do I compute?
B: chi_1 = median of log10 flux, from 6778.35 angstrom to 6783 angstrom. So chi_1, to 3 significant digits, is 1.25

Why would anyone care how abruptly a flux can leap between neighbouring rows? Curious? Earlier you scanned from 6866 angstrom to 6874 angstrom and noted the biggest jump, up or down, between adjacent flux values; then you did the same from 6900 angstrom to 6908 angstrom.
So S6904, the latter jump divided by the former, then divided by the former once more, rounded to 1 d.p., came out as 0.0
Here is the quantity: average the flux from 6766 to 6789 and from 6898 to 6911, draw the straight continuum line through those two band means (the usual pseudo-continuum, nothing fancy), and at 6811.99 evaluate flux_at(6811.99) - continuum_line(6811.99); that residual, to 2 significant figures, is -1.8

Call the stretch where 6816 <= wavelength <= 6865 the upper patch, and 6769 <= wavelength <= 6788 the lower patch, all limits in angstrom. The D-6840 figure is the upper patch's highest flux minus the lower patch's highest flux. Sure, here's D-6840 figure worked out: 2.3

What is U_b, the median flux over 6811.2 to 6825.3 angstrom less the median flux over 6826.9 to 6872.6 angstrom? 1.7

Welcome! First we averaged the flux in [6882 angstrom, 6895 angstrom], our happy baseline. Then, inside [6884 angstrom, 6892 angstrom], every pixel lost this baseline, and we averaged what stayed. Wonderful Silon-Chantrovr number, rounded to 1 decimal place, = 0.5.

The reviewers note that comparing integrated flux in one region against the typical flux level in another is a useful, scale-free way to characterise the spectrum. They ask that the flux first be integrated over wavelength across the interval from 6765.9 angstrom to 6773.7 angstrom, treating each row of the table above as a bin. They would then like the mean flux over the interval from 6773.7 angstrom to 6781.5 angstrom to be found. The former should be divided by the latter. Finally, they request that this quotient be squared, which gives 60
